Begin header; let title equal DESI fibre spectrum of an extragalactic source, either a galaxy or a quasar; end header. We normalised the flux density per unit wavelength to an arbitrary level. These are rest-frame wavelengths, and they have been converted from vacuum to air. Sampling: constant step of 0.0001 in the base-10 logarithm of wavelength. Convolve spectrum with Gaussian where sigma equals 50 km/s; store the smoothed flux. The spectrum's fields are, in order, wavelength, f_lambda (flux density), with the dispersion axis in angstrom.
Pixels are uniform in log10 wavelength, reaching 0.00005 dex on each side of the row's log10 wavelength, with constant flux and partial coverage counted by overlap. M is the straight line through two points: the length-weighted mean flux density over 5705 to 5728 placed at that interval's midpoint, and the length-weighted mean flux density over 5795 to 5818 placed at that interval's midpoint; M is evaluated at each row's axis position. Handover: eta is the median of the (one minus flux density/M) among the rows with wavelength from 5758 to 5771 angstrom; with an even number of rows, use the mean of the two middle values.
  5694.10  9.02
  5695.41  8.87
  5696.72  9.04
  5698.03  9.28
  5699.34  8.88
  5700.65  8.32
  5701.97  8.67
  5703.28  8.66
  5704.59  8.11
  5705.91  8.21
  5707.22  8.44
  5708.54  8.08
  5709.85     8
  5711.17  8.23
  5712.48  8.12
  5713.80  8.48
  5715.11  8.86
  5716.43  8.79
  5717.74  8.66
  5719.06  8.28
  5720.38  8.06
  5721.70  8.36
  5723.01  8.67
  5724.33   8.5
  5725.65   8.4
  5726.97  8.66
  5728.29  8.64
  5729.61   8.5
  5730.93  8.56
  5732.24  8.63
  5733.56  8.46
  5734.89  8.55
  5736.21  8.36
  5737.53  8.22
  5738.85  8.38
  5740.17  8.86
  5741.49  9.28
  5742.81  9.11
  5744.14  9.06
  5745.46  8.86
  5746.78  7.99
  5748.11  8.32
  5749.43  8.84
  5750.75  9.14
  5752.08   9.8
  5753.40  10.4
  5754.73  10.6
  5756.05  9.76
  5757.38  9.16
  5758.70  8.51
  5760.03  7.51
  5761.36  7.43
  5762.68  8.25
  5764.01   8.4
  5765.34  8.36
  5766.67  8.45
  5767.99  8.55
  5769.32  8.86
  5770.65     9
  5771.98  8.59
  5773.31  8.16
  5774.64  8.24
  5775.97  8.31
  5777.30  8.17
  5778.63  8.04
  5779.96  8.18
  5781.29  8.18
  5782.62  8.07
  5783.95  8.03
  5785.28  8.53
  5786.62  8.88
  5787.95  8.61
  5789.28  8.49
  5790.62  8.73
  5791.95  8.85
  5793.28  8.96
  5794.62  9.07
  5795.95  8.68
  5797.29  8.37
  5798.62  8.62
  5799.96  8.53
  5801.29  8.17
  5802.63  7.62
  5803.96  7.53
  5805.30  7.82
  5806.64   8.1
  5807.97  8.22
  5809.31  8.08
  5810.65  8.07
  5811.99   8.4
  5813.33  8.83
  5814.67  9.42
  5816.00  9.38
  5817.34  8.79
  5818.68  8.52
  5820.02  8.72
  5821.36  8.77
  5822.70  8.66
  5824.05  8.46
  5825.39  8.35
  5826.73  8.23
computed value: -0.003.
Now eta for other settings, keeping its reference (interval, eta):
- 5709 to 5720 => 0.002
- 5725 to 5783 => -0.013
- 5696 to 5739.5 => -0.010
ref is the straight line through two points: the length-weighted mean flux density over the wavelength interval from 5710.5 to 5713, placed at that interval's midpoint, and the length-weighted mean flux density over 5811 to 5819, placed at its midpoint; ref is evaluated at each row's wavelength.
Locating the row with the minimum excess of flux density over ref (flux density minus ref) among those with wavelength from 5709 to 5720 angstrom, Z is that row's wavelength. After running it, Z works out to 5709.85 angstrom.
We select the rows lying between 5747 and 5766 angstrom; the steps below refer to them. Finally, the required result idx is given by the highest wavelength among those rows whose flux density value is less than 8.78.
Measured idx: 5765.34 angstrom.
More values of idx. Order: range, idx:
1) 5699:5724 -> 5723.01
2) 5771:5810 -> 5809.31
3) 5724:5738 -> 5737.53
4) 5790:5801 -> 5799.96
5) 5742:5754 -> 5748.11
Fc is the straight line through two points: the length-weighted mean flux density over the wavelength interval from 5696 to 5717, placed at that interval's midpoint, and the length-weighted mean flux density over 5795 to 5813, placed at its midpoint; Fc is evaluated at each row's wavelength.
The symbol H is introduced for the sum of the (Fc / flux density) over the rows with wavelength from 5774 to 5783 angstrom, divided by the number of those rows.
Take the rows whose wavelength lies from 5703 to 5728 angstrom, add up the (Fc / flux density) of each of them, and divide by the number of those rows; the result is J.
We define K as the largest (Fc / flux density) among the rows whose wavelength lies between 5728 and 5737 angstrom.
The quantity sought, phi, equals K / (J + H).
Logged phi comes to 0.50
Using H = 1.01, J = 1.01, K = 1.01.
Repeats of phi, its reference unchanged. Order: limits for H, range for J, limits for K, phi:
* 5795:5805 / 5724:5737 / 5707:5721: 0.53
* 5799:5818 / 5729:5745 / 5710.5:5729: 0.54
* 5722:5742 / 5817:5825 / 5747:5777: 0.58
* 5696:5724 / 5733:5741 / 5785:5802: 0.50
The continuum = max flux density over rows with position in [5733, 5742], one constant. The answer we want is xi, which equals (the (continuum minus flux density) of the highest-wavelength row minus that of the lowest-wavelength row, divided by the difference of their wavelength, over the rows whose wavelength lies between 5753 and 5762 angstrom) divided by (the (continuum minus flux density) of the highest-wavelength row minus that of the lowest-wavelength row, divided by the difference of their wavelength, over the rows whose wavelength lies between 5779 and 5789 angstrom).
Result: -6.9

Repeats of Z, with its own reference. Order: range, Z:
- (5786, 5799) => 5797.29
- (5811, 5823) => 5811.99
